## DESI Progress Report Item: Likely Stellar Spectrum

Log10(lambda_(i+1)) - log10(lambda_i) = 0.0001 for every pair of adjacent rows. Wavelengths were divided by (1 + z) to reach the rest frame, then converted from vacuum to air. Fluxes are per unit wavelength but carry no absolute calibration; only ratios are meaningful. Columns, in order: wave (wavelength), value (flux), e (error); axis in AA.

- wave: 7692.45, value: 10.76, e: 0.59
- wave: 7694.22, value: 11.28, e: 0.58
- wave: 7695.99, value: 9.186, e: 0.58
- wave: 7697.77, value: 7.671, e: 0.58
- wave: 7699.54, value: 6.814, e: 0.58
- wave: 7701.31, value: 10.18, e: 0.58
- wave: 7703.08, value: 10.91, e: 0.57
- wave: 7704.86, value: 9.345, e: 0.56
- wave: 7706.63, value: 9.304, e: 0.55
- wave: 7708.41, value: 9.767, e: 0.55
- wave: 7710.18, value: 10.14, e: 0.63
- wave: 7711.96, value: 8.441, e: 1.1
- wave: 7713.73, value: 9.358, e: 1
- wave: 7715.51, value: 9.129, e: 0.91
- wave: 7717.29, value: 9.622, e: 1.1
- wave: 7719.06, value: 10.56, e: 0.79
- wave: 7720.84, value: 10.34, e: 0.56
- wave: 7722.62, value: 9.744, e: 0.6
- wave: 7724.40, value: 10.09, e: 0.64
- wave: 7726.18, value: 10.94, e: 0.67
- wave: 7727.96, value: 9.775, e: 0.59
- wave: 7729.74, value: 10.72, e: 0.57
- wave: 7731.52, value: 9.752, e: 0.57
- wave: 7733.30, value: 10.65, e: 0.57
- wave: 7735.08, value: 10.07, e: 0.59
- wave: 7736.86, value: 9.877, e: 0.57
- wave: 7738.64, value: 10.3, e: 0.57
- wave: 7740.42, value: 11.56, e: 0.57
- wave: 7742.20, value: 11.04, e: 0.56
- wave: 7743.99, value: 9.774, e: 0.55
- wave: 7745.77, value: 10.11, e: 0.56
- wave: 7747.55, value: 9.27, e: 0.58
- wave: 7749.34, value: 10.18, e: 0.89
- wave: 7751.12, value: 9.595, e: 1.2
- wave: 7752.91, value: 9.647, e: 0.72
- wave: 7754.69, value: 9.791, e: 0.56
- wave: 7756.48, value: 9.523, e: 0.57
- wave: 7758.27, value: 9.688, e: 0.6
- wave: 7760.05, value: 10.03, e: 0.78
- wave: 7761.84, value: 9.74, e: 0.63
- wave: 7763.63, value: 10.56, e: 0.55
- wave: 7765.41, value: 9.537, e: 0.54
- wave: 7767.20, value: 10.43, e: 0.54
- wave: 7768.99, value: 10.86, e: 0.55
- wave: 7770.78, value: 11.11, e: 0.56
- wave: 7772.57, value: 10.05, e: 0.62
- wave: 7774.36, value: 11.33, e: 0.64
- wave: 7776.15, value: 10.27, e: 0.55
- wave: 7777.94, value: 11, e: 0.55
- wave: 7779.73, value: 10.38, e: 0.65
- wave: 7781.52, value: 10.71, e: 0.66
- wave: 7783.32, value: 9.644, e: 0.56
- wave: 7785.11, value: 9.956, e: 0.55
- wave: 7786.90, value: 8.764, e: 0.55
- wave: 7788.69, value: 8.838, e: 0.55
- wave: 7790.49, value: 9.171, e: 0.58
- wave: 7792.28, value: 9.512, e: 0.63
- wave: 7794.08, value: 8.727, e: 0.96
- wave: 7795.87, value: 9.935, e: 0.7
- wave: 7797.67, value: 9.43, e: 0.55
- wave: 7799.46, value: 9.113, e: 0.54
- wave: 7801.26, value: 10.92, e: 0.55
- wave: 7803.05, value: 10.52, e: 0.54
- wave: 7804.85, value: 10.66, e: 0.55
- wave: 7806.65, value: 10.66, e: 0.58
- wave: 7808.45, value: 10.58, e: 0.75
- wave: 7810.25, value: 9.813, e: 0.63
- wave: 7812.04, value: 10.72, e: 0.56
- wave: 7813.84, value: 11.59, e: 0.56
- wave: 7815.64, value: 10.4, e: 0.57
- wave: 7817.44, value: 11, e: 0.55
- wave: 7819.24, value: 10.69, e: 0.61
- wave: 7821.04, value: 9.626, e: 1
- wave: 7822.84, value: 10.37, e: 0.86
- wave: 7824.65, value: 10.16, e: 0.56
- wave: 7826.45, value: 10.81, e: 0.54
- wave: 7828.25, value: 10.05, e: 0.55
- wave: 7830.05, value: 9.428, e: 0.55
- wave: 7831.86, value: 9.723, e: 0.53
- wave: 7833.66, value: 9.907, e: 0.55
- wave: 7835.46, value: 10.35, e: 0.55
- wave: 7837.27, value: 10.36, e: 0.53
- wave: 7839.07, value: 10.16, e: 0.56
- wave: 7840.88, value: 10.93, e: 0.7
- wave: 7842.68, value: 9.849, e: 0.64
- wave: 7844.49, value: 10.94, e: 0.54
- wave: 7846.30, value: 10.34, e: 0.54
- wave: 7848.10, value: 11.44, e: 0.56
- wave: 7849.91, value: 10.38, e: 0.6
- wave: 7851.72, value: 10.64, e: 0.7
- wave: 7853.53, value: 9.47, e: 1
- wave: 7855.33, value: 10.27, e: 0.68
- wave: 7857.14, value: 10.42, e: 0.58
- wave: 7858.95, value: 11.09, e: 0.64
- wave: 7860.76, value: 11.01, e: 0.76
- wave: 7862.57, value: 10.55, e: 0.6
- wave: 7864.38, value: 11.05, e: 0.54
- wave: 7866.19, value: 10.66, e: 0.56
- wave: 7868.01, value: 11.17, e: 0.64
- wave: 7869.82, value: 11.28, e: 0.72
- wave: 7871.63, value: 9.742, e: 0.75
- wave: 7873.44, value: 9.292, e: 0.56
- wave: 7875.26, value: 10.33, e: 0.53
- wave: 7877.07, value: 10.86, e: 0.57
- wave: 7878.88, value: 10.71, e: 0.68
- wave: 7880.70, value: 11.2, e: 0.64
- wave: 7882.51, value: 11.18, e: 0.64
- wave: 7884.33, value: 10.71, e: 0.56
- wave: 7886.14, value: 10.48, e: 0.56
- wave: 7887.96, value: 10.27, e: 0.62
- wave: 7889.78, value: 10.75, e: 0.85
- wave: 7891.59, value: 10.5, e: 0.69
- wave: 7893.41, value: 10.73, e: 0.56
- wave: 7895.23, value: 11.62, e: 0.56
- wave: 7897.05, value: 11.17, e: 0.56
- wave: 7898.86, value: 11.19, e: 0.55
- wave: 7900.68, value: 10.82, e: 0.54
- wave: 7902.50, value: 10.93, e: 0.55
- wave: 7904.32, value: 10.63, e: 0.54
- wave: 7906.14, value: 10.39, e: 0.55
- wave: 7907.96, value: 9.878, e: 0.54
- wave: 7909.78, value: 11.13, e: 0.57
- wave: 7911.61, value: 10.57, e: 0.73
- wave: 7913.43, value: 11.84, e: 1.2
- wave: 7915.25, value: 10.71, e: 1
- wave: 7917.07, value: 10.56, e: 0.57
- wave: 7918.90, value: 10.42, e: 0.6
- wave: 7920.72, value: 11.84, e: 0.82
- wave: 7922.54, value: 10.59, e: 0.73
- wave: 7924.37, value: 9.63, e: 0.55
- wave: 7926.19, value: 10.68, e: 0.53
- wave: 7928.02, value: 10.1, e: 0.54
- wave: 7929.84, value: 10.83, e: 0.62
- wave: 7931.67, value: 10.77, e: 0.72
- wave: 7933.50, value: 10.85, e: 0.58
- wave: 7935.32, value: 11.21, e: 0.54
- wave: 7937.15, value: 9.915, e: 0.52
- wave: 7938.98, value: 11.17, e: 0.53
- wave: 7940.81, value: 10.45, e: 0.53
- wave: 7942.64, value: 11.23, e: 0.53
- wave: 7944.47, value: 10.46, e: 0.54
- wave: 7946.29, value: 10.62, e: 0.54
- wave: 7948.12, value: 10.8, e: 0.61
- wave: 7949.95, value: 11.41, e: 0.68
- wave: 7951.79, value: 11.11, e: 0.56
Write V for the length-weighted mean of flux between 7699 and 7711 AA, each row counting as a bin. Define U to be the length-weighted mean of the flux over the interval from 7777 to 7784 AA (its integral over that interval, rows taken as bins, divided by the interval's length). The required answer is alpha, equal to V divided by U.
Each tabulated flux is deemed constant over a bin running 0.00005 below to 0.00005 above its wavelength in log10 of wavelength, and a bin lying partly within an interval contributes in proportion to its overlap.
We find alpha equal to 0.92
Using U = 10.4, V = 9.6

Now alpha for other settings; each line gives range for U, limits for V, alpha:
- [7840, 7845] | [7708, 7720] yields 0.91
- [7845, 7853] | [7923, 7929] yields 0.96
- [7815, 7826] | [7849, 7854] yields 0.98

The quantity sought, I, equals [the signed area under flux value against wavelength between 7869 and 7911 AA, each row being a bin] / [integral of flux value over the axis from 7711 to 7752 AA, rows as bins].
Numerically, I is 1.09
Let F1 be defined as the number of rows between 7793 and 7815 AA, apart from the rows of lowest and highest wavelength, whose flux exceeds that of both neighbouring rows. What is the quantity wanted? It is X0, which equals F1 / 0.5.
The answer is 4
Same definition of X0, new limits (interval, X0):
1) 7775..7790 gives 6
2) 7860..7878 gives 4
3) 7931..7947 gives 6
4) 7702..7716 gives 4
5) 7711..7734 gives 8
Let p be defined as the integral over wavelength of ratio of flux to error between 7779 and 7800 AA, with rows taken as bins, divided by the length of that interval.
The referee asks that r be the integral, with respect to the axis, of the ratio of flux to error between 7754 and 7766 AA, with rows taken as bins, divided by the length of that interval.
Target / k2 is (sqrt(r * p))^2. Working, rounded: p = 15.6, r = 16.5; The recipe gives 257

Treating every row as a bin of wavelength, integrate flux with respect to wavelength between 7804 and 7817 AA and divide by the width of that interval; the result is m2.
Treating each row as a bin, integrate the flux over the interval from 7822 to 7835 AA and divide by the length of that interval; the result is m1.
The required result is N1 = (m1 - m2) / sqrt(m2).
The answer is -0.18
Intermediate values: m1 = 10.1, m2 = 10.6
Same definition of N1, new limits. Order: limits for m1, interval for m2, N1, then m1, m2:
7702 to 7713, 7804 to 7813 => -0.26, 9.7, 10.5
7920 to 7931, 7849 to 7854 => 0.12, 10.6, 10.2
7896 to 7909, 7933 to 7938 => 0.02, 10.7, 10.7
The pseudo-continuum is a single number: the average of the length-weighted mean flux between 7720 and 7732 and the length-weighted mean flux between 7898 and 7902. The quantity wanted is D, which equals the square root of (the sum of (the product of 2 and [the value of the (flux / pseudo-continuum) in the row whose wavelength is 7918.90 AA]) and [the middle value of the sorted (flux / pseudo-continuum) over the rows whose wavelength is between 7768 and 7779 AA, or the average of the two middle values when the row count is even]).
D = 1.73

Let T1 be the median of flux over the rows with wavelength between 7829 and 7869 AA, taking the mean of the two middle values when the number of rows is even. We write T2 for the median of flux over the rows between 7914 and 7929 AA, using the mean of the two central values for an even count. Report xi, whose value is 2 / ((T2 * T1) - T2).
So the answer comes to 0.0201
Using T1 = 10.4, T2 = 10.6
